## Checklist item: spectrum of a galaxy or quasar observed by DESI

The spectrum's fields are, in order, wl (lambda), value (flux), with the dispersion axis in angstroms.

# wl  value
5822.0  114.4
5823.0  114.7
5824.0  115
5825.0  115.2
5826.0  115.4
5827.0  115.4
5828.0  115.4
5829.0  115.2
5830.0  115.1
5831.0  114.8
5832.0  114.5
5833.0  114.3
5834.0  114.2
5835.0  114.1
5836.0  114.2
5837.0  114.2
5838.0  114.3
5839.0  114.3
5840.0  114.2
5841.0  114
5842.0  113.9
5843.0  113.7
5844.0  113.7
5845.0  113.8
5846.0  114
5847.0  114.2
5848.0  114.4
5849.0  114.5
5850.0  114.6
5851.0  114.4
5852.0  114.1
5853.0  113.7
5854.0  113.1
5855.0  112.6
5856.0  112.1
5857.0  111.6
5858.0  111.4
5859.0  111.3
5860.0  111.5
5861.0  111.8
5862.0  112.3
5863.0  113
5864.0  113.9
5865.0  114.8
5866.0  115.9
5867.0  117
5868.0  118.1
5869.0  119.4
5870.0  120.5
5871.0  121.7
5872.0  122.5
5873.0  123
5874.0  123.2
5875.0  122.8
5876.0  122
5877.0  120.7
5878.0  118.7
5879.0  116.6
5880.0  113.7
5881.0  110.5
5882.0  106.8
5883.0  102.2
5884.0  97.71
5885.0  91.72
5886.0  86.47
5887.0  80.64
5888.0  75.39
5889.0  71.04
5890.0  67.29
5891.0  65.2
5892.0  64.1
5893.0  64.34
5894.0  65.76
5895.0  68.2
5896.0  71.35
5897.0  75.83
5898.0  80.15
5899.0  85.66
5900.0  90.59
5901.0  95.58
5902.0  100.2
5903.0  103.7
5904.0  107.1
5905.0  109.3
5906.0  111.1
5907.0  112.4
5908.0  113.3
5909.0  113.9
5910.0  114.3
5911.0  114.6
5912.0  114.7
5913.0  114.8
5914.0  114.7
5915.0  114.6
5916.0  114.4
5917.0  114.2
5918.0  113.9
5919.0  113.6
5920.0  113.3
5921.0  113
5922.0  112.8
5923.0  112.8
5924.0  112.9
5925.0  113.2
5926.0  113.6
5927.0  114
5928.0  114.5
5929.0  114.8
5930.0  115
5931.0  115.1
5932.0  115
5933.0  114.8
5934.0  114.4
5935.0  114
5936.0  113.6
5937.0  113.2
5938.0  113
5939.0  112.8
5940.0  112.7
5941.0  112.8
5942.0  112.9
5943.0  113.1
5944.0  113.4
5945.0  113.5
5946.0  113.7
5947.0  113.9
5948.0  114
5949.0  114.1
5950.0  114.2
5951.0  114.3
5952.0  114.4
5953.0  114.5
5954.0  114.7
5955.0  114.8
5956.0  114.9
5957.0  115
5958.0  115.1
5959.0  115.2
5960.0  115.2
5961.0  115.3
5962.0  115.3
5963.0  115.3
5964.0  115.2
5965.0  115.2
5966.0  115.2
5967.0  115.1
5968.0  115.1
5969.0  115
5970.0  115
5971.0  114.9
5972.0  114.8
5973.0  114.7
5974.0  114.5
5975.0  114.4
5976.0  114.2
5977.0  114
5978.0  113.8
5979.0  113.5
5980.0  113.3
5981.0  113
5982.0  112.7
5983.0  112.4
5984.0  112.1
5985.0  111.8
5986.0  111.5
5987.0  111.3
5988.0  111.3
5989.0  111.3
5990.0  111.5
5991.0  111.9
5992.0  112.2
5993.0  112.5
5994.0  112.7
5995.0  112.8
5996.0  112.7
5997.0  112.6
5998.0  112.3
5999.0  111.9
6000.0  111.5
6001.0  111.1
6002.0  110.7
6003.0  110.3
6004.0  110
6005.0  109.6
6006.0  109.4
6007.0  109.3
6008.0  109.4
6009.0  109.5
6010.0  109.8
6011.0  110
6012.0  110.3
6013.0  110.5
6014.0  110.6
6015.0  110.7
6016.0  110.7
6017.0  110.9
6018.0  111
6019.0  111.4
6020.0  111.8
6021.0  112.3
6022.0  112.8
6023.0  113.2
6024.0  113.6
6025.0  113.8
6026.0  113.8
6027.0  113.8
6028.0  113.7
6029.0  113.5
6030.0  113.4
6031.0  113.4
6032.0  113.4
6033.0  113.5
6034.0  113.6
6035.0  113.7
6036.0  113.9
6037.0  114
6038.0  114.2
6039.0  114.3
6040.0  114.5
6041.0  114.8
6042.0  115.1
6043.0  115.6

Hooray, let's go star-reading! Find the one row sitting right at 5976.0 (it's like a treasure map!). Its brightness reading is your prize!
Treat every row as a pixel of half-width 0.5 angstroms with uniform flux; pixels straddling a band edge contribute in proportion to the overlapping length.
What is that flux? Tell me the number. 114.2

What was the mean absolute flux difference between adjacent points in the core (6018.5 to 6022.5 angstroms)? 0.47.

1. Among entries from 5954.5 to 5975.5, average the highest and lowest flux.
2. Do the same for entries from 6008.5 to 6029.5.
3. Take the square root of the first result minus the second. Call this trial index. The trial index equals 1.8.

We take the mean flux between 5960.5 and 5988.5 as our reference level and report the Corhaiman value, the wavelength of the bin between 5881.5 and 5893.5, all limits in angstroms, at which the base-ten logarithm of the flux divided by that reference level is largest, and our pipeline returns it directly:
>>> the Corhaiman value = 5882.0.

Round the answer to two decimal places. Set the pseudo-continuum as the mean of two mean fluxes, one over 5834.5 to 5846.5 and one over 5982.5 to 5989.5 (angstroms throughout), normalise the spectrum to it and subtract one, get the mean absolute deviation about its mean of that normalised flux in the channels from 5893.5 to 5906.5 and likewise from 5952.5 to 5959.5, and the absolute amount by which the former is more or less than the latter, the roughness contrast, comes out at 0.12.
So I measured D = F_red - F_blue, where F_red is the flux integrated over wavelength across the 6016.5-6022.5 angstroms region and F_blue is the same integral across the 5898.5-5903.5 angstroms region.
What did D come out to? 194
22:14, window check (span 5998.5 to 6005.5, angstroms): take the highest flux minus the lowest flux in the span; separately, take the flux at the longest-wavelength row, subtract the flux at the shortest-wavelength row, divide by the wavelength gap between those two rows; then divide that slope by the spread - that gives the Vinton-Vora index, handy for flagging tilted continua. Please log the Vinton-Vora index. -0.17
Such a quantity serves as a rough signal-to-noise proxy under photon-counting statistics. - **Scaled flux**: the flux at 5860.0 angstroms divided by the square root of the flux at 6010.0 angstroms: 10.6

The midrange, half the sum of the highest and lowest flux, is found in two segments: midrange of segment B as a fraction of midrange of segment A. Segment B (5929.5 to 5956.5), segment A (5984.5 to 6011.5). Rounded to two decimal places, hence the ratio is 1.03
